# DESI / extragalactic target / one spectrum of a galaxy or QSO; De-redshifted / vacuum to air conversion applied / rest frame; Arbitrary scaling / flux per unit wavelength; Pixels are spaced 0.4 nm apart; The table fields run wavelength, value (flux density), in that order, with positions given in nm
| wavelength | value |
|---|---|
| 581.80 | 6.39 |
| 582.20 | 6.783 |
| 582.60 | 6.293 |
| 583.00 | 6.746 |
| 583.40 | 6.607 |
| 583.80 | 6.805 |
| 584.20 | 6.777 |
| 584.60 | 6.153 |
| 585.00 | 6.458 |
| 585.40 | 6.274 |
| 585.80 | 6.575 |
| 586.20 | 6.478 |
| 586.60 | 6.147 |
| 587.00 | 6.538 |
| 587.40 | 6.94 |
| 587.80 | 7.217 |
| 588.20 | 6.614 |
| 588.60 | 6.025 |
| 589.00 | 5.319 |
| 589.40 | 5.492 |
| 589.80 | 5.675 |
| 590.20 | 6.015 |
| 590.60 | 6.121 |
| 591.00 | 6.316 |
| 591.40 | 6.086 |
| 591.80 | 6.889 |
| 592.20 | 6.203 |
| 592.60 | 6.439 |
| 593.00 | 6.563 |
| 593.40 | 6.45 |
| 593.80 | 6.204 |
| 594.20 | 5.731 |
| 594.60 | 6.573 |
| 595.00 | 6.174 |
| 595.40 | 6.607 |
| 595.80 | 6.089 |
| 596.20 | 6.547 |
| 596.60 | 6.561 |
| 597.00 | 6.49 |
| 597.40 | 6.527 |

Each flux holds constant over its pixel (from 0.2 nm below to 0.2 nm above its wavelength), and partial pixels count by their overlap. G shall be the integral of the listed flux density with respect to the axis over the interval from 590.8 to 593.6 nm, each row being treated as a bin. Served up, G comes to 17.98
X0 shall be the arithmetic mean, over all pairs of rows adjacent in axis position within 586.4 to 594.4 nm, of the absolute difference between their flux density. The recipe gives 0.36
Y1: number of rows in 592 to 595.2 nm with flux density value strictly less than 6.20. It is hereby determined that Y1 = 2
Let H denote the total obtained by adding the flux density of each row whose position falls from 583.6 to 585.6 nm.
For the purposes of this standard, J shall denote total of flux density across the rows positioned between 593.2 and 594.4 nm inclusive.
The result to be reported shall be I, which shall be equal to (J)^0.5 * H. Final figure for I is 139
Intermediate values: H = 32.5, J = 18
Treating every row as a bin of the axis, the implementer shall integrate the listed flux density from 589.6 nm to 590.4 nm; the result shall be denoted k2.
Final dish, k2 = 4.68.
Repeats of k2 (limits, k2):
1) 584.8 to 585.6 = 5.09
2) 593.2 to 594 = 5.06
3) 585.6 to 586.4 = 5.22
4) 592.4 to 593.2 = 5.20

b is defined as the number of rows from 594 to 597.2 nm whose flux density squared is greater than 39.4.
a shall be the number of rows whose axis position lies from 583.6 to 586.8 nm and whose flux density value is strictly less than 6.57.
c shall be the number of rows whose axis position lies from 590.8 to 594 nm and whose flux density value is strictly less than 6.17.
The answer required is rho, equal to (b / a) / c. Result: 1.0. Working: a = 5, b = 5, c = 1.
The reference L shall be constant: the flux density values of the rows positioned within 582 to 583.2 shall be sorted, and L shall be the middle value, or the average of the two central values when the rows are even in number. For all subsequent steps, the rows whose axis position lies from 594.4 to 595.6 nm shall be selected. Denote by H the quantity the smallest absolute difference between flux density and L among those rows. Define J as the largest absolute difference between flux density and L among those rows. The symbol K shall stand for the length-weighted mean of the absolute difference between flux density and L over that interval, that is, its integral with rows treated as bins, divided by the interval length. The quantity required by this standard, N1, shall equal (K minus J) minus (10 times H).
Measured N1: -1.67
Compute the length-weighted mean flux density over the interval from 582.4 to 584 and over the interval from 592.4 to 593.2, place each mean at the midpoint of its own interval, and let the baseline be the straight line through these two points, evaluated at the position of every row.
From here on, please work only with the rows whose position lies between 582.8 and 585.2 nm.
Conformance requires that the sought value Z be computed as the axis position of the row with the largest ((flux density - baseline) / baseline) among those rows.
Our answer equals 583.80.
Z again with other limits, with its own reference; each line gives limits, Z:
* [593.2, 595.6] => 595.40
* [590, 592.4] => 591.80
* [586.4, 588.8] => 587.80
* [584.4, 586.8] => 585.80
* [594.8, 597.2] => 595.40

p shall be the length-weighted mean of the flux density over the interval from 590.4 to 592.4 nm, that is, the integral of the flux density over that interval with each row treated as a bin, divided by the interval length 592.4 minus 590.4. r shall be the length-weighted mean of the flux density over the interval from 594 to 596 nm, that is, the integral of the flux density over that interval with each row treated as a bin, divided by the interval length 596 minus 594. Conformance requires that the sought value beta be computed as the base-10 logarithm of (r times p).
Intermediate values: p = 6.32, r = 6.2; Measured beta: 1.60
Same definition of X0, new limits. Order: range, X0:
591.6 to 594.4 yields 0.31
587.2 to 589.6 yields 0.47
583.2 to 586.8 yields 0.26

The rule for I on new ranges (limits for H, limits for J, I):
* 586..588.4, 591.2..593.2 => 227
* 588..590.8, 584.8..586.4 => 210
